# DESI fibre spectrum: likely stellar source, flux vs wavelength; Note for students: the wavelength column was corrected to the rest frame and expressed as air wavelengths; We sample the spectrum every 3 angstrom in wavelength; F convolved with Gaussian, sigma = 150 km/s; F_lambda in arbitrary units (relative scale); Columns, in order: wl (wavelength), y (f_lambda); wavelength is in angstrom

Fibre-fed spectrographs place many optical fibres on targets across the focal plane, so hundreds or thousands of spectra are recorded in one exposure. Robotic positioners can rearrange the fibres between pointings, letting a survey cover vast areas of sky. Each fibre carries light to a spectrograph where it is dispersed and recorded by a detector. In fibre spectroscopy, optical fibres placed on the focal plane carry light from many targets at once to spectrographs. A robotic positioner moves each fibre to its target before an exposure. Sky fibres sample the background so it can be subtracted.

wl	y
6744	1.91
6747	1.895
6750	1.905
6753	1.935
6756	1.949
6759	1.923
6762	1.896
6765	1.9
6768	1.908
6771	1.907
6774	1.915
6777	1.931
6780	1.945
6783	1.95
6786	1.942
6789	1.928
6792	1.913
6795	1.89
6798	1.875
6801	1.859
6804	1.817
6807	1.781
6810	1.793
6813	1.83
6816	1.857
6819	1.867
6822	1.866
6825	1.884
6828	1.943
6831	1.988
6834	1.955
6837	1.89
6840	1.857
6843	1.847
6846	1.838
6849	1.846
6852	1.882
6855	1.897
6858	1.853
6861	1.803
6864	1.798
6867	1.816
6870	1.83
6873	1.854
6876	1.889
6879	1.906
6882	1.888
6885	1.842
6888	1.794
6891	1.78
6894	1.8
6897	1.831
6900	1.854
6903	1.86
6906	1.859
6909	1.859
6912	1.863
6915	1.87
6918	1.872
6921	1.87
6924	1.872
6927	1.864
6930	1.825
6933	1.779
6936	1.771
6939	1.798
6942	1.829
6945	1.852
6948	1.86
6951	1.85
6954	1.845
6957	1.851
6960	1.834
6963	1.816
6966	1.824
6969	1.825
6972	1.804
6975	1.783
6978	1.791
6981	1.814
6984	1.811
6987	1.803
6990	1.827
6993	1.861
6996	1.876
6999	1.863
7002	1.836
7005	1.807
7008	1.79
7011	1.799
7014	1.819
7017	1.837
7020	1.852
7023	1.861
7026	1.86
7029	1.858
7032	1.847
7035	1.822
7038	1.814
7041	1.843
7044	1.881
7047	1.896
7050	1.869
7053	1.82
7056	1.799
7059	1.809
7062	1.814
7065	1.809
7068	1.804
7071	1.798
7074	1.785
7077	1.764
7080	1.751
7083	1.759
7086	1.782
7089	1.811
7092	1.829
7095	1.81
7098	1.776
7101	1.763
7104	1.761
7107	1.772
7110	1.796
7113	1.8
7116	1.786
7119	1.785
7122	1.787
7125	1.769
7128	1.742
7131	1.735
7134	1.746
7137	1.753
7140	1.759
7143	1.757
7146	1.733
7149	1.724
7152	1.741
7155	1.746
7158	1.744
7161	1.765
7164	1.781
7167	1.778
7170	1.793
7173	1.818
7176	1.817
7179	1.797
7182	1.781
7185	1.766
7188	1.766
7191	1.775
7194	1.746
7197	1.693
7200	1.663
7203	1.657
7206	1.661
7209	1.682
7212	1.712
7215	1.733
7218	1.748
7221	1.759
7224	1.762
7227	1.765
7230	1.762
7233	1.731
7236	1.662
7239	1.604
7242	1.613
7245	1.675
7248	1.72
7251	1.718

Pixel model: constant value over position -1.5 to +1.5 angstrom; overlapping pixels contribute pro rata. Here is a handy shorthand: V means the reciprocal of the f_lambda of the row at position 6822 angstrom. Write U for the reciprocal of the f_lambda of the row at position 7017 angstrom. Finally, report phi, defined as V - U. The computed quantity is -0.008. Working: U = 0.544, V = 0.536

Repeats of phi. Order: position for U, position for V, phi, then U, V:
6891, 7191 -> 0.002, 0.562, 0.563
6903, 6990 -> 0.010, 0.538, 0.547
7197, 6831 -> -0.088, 0.591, 0.503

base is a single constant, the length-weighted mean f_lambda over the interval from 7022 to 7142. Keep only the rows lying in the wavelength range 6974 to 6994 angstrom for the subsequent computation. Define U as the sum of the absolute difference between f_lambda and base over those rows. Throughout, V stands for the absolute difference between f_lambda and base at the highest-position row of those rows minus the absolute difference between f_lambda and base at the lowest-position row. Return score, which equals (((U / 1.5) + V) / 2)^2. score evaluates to 0.005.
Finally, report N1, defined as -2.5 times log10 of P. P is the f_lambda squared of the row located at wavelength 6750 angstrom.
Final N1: -1.40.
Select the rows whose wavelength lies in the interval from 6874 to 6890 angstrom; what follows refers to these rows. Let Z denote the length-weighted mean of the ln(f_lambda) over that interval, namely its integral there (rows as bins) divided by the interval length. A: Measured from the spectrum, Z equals 0.62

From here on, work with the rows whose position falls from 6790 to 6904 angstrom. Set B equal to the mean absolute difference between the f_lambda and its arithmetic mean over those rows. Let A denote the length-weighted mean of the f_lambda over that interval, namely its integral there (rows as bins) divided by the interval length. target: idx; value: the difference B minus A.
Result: -1.82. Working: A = 1.86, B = 0.0358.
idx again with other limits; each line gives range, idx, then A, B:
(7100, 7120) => -1.77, 1.78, 0.0129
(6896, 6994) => -1.81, 1.83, 0.0252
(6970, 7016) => -1.80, 1.82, 0.0225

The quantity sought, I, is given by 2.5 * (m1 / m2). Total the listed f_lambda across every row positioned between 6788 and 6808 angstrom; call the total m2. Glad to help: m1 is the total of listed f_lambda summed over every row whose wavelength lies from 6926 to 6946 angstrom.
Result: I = 2.43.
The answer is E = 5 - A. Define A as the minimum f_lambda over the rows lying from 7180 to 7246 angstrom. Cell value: 3.396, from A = 1.604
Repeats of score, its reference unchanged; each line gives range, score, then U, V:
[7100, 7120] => 0.001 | 0.1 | -0.022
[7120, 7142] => 0.014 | 0.3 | 0.028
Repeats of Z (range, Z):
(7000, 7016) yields 0.59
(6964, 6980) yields 0.59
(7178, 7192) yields 0.57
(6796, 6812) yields 0.60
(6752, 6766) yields 0.65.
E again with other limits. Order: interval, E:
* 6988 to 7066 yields 3.210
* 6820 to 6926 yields 3.220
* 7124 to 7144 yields 3.265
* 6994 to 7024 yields 3.210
